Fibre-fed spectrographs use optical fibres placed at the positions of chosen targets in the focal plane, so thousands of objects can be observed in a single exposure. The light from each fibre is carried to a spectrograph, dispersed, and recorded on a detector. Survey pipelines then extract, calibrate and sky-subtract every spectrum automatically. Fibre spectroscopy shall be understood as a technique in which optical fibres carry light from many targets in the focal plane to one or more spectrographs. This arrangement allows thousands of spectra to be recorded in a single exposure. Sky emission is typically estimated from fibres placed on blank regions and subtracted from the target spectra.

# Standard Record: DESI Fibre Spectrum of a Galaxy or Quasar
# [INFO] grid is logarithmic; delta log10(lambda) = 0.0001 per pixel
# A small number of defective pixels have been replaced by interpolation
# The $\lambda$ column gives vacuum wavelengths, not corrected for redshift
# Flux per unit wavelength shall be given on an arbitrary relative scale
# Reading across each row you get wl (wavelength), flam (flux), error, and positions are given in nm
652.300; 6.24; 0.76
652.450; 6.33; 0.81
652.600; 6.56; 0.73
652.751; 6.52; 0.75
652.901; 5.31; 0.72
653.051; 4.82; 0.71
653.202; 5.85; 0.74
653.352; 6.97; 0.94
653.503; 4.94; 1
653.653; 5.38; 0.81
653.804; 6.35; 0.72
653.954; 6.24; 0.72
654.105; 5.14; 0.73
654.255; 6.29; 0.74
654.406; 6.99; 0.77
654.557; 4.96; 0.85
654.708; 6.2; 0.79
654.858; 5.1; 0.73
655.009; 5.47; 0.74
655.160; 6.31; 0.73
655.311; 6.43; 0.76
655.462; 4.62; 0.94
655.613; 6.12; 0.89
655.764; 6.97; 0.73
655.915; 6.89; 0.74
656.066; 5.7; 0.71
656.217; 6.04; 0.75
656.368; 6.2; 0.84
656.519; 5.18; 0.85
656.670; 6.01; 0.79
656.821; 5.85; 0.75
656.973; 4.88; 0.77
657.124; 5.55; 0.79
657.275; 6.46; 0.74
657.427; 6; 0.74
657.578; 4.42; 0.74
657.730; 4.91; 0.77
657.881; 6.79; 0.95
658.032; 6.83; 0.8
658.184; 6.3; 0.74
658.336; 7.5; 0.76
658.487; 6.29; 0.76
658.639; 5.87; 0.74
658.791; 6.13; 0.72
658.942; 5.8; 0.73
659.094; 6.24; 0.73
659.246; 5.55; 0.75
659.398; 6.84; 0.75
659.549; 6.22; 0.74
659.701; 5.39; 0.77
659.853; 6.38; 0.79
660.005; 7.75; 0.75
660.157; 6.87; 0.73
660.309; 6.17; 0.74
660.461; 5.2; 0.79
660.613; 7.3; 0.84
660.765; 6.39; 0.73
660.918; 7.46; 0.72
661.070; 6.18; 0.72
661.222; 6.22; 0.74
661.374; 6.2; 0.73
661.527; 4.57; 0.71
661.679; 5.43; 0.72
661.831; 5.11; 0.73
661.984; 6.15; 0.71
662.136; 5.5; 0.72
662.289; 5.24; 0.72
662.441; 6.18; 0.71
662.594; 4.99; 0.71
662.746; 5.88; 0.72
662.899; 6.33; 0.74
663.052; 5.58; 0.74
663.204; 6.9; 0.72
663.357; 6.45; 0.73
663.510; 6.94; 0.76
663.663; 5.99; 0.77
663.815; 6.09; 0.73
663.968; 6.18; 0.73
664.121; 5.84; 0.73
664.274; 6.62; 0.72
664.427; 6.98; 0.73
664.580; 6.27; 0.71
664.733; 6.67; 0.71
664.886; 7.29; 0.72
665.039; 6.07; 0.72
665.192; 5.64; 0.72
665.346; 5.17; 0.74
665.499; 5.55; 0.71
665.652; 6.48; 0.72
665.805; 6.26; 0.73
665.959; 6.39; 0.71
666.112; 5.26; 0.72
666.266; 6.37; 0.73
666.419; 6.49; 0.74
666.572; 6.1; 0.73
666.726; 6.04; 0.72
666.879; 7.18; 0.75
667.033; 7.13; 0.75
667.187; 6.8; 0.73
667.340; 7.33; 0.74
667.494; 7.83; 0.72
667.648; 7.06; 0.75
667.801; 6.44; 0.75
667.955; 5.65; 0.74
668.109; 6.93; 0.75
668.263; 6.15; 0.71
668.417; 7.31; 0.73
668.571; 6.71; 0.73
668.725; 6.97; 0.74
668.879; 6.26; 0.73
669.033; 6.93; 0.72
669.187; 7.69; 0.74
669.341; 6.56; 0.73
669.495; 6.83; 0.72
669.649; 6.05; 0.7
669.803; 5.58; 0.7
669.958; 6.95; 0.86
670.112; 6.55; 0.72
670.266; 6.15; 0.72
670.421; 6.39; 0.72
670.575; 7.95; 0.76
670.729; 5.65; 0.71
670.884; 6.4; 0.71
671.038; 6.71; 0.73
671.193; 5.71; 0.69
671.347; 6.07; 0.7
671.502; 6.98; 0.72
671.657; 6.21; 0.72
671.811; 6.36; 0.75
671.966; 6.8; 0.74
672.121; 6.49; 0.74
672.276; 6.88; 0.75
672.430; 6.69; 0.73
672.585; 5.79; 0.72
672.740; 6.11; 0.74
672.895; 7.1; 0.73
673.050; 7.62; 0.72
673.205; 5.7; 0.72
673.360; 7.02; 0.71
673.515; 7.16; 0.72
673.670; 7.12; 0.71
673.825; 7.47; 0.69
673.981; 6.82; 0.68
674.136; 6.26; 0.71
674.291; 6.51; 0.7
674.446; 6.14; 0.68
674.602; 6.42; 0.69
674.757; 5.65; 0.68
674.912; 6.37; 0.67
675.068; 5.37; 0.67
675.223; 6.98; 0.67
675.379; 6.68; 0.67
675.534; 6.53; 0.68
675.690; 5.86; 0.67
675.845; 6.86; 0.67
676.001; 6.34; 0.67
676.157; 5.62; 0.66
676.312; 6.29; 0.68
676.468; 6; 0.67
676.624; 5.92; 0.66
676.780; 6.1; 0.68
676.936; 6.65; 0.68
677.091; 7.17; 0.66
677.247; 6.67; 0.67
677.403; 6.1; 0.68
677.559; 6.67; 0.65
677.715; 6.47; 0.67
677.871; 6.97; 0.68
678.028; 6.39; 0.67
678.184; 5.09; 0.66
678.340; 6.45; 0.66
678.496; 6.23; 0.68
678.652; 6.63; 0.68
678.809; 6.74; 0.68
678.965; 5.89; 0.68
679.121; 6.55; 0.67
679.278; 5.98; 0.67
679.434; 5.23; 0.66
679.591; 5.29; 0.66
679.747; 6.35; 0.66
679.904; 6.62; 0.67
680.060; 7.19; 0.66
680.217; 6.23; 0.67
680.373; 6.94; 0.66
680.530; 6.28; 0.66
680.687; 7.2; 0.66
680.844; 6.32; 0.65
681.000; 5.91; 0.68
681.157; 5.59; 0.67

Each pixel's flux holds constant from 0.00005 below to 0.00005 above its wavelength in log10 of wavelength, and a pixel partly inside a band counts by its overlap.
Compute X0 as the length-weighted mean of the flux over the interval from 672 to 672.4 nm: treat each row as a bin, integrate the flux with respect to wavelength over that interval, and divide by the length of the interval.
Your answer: 6.70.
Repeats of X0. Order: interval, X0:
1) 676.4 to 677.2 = 6.39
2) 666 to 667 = 6.29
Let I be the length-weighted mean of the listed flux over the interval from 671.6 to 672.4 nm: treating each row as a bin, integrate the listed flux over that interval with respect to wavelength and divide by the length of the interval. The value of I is 6.6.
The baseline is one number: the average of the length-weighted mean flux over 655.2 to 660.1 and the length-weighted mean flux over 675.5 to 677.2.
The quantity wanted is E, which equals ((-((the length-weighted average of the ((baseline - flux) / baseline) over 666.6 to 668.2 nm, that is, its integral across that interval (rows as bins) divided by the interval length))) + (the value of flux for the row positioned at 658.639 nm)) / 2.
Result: 2.99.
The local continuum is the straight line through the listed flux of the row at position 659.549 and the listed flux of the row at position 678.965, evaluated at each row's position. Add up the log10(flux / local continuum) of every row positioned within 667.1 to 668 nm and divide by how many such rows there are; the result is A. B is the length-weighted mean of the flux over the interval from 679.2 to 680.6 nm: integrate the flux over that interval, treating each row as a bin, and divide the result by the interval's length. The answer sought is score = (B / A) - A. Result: 126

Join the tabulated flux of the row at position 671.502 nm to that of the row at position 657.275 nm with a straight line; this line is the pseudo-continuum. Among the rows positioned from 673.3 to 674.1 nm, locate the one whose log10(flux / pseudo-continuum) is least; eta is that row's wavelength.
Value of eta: 673.981 nm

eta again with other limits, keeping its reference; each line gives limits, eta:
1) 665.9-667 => 666.112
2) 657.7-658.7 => 657.730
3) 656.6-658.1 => 657.578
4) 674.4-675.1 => 675.068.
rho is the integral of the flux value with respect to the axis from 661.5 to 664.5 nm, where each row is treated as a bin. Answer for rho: 17.9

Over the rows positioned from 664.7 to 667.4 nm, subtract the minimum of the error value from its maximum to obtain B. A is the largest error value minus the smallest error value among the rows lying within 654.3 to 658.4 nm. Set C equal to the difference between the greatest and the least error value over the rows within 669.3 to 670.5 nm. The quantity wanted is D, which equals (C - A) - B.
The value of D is -0.1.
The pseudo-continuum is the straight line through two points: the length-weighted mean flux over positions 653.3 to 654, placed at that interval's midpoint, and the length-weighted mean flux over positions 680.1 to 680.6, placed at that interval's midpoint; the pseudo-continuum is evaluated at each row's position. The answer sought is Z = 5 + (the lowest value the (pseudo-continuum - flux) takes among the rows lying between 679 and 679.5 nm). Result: 5.0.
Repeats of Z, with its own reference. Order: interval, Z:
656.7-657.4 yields 4.6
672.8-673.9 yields 3.8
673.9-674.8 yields 4.6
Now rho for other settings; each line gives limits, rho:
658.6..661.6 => 18.7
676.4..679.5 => 19.5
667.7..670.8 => 20.4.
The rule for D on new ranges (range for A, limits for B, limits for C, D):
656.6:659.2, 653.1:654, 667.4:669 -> -0.5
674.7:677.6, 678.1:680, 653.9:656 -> 0.2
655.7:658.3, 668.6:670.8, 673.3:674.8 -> -0.4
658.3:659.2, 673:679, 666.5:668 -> -0.1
